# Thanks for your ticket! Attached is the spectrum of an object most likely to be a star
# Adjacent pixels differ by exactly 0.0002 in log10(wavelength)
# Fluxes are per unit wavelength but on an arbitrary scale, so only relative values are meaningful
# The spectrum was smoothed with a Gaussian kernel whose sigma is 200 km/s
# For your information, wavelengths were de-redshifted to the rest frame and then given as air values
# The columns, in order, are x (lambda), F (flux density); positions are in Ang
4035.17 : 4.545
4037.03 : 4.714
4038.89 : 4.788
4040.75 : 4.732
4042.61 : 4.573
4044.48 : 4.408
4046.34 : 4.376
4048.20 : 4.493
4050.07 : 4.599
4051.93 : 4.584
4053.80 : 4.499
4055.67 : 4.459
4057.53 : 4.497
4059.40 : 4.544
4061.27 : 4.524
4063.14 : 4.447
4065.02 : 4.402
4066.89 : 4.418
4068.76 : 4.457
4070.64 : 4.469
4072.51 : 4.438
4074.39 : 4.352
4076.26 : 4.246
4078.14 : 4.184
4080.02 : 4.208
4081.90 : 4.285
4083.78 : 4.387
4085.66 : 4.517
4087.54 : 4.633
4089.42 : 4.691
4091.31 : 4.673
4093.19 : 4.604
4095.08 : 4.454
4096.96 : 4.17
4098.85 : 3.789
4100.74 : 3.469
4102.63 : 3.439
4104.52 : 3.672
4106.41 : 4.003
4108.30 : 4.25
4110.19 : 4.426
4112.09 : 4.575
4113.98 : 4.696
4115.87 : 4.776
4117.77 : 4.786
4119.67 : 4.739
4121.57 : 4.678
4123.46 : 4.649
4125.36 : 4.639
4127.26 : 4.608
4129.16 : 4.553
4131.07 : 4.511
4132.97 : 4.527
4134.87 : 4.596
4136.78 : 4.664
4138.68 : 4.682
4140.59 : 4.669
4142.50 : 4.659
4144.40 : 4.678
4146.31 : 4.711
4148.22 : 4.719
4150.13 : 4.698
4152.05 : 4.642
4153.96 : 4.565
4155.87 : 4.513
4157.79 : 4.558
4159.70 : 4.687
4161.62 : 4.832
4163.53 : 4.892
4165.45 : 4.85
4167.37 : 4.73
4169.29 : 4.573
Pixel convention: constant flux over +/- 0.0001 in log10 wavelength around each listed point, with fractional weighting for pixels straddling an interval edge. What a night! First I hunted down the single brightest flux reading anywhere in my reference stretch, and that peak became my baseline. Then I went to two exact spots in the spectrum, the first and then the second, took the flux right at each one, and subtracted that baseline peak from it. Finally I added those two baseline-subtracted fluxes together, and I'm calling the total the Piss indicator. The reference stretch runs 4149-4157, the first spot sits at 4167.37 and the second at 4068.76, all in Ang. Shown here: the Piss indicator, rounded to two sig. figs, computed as -0.21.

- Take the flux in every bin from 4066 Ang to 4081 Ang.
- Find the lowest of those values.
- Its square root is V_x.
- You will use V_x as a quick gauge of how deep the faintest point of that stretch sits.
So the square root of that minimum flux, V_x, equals 2.05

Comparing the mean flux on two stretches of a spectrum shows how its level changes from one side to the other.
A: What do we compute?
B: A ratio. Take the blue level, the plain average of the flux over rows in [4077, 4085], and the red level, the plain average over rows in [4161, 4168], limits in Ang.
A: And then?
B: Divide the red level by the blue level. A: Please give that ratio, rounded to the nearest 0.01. 1.13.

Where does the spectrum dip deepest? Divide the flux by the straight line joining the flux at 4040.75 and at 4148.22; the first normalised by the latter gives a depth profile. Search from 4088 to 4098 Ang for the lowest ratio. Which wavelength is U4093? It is 4096.96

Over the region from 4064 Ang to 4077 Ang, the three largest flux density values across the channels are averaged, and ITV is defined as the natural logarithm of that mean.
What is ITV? 1.49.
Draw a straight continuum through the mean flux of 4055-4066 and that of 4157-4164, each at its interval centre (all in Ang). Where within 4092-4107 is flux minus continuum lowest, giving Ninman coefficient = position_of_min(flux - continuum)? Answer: 4102.63 Ang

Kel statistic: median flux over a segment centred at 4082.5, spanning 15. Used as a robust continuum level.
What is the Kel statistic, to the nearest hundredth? 4.34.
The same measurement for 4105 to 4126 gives 4.65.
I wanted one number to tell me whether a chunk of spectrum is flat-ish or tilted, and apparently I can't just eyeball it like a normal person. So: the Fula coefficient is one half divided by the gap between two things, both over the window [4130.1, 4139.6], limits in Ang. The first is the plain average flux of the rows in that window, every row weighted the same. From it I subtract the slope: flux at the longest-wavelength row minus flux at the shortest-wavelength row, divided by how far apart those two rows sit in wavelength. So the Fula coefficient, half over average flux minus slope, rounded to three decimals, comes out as 0.109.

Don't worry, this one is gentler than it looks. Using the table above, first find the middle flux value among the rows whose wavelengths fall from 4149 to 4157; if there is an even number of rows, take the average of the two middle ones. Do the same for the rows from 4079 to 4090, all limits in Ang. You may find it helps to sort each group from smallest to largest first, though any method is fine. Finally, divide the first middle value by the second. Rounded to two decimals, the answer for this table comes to 1.03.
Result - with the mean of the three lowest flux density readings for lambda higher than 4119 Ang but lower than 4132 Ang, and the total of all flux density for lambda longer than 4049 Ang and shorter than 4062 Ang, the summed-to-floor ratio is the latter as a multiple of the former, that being 7.0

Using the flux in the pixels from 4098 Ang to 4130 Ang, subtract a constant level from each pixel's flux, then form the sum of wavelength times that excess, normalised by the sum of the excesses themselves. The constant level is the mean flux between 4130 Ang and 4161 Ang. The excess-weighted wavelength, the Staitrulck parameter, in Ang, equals 4102.1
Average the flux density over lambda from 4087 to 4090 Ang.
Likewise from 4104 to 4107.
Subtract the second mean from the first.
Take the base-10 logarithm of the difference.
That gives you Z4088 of -0.08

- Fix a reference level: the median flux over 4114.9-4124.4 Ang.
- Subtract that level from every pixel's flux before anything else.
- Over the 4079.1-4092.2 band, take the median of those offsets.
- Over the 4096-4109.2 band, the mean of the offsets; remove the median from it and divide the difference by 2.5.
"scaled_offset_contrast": -0.28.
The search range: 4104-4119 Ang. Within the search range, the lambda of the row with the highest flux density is 4117.77 Ang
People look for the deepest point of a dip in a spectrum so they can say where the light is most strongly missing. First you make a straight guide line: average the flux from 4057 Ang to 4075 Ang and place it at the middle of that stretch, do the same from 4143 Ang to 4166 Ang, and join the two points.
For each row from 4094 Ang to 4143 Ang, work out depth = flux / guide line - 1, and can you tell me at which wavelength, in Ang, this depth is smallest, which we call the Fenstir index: 4102.63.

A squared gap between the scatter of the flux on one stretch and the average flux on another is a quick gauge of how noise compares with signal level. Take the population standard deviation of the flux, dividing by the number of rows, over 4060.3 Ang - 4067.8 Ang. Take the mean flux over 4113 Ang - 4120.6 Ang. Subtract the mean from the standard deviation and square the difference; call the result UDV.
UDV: 22.1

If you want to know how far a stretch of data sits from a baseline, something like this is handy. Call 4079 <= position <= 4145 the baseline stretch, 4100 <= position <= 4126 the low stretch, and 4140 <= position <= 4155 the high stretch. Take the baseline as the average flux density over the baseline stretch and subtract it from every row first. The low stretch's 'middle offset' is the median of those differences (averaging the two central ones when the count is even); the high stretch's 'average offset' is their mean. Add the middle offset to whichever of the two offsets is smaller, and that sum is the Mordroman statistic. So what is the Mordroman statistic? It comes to 0.34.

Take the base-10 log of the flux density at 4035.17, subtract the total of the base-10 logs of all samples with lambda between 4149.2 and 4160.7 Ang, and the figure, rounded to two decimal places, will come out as -3.32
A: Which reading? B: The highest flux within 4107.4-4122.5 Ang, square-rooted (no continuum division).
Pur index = 2.19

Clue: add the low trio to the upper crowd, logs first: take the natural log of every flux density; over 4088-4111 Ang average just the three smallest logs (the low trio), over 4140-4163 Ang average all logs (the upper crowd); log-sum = 2.80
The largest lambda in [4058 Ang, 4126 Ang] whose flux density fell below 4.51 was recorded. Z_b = 4110.19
